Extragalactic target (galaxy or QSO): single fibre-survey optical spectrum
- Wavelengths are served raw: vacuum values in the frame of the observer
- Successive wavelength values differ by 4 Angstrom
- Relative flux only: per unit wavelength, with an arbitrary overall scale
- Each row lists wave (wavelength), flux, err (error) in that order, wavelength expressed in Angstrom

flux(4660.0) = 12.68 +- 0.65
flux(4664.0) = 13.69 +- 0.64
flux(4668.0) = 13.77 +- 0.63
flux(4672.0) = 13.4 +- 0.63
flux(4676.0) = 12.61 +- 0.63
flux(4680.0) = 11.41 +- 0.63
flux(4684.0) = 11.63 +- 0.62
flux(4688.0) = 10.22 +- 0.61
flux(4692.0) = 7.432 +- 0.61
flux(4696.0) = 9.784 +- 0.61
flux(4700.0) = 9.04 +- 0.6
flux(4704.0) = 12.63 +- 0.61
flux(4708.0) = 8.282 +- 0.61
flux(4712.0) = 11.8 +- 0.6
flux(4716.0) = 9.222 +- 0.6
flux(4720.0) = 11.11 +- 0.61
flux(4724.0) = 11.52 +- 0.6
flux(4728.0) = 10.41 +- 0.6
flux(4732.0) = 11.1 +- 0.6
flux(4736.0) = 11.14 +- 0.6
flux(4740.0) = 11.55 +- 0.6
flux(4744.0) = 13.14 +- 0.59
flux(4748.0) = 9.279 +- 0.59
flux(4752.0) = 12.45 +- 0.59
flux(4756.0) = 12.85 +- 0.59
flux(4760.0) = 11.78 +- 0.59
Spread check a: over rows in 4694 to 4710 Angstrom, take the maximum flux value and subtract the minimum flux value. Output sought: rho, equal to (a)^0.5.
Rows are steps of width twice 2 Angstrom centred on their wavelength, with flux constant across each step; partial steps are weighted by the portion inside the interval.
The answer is 2.09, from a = 4.3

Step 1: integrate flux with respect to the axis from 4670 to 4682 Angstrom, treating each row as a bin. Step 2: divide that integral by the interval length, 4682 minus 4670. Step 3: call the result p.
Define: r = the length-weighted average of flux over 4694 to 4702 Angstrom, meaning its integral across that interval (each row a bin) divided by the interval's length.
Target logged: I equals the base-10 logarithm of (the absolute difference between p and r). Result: 0.5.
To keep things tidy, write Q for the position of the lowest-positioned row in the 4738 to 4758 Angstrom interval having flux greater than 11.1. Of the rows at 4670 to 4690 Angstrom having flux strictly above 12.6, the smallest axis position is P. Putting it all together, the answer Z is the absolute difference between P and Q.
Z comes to 68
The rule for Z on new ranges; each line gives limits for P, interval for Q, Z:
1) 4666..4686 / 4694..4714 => 36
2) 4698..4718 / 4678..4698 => 24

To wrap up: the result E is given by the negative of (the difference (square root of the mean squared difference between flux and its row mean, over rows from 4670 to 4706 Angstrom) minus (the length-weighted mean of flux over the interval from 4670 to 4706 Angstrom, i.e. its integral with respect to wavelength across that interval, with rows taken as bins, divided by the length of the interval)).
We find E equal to 9.1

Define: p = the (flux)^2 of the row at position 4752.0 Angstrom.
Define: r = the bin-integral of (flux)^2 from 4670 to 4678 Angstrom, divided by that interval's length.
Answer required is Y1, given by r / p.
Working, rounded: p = 155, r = 169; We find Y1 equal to 1.09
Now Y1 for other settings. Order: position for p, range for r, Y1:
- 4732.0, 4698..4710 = 0.84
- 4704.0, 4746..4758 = 0.85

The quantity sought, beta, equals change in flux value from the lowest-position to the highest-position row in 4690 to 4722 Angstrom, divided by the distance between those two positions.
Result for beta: 0.13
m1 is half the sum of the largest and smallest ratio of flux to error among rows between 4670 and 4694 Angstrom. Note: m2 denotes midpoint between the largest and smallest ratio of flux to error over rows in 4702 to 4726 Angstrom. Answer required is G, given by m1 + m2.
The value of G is 33.9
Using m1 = 16.7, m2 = 17.1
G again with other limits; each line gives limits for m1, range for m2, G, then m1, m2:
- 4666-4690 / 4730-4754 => 38.3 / 19.3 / 19.0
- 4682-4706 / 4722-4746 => 36.3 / 16.4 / 19.8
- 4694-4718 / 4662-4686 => 37.1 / 17.1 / 20.0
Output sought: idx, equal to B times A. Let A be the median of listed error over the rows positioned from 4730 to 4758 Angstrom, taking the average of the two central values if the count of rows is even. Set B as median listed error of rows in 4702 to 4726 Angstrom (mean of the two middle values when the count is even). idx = 0.357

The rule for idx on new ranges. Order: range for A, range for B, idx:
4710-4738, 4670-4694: 0.375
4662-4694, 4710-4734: 0.378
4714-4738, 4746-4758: 0.354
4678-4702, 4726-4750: 0.366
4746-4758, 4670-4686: 0.372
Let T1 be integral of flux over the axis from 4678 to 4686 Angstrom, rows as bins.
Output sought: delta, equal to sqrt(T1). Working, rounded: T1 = 92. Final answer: 9.6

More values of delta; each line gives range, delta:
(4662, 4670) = 10.5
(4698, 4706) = 9.3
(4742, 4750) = 9.5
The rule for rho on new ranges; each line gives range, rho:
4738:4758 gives 1.96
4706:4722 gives 1.88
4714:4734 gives 1.52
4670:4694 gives 2.44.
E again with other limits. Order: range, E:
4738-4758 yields 10.5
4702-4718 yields 8.7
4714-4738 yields 10.0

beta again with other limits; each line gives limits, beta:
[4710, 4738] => -0.03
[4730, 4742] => 0.06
